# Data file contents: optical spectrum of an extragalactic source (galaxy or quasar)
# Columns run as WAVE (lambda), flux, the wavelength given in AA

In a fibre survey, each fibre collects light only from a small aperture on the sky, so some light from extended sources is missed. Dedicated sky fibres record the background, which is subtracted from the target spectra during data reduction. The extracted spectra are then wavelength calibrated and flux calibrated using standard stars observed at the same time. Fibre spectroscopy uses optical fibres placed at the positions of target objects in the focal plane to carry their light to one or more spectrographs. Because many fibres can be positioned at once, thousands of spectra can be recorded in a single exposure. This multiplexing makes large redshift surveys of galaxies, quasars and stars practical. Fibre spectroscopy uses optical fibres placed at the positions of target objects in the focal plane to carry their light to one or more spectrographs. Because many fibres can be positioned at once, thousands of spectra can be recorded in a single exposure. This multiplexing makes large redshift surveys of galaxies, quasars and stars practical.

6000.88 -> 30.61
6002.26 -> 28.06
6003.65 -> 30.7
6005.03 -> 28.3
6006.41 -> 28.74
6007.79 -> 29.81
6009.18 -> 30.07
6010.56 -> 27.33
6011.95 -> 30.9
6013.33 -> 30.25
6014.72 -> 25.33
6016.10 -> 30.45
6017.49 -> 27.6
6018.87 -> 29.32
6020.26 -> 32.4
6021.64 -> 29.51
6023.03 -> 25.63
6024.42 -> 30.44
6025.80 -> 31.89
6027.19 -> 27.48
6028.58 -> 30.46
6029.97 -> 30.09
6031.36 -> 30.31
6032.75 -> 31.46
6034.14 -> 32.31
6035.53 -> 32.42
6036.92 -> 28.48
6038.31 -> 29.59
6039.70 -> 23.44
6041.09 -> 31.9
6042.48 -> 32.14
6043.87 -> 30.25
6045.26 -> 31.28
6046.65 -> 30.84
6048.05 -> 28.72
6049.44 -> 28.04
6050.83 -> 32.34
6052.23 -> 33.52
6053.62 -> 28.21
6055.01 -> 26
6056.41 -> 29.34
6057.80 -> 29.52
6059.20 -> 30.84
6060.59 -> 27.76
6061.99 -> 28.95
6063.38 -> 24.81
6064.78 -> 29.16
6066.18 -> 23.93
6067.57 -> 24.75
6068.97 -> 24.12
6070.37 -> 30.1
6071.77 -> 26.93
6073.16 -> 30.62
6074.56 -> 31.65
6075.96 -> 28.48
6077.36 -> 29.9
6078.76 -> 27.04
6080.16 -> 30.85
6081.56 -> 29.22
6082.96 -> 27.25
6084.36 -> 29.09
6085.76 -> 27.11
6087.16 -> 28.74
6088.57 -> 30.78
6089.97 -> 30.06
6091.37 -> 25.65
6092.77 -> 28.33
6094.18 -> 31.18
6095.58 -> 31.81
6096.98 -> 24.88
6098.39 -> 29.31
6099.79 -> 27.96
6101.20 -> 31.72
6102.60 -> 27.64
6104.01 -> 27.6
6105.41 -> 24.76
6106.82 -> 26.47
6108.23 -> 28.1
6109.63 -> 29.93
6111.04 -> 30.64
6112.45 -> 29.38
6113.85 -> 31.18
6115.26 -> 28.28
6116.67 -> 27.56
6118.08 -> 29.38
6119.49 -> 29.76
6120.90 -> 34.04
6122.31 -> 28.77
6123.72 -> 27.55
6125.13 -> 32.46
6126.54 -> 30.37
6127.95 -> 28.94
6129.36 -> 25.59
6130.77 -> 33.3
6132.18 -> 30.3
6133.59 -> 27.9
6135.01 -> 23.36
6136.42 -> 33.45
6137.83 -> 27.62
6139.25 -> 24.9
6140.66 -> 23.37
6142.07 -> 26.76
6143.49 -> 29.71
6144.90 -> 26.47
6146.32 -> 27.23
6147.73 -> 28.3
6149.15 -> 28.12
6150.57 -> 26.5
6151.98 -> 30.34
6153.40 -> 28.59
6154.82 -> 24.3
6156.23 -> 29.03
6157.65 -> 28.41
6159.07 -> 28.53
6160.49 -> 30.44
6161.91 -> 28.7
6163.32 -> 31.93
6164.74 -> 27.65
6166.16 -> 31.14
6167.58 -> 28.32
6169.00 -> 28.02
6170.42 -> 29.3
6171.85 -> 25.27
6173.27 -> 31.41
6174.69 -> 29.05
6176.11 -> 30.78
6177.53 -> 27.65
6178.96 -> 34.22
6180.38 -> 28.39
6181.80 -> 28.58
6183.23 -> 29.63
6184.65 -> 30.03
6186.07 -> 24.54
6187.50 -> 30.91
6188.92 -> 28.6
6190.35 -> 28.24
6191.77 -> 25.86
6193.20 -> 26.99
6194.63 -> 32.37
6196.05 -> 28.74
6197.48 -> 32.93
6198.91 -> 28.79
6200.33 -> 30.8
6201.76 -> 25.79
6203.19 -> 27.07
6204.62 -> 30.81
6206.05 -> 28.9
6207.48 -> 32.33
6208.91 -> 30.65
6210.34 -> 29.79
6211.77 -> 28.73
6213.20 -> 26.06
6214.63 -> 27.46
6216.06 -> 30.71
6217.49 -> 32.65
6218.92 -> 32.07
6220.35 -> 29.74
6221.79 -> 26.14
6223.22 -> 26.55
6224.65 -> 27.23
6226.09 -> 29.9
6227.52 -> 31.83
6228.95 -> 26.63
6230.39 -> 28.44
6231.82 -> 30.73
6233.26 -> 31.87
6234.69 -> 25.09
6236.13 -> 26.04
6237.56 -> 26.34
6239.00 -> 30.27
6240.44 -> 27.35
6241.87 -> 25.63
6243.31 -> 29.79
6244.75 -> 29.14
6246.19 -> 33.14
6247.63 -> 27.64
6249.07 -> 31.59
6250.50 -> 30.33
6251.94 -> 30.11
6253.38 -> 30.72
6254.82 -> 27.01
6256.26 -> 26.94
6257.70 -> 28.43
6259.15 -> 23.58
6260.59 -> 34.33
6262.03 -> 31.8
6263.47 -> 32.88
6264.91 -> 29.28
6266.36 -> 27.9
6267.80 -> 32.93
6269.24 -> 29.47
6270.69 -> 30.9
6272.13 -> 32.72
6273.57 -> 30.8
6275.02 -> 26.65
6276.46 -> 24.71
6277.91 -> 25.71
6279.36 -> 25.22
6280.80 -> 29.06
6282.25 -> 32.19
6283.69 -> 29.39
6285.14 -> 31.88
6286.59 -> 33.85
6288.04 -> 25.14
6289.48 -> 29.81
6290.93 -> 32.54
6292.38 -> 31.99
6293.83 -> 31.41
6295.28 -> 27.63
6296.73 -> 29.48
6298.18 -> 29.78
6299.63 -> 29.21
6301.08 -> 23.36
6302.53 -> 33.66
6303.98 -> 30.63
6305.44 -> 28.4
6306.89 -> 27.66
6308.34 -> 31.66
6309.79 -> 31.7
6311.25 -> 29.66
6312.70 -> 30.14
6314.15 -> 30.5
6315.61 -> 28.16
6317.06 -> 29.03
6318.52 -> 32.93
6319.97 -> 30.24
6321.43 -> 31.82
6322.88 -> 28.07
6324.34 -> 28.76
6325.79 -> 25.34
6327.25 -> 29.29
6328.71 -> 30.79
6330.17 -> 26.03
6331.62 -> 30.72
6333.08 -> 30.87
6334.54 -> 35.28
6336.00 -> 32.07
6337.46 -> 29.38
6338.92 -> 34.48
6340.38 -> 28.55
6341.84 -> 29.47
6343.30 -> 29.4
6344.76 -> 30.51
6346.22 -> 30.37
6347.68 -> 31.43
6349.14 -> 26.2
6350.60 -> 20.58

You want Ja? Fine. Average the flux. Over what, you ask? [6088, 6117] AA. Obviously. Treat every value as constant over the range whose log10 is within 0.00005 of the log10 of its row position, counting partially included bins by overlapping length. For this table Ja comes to 28.7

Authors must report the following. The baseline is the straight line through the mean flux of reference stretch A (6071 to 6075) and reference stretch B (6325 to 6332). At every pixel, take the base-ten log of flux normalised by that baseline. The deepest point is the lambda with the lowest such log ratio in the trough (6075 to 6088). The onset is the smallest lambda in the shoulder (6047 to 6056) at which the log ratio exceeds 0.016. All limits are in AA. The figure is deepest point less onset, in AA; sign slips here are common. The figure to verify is 27.9 AA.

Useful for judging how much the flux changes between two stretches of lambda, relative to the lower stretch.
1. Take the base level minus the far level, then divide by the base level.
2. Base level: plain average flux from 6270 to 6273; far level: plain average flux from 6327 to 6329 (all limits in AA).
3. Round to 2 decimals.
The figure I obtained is 0.06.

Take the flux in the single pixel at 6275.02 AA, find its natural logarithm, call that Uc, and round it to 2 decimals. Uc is 3.28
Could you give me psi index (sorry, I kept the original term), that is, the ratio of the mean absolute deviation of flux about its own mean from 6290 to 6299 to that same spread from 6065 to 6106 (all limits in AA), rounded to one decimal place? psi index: 0.8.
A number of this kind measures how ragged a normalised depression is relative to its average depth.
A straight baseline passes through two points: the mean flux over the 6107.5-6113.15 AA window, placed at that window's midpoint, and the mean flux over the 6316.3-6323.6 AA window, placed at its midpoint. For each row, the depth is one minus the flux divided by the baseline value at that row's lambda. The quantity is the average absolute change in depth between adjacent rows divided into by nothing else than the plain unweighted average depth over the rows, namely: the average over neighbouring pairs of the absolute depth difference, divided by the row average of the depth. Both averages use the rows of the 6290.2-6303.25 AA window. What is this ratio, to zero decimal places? 7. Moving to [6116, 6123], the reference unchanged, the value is -8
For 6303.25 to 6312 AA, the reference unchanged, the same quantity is 4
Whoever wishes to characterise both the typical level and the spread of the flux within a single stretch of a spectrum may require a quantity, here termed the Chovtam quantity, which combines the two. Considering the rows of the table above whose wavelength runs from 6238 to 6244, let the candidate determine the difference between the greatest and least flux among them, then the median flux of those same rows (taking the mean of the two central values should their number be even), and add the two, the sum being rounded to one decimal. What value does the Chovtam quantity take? 33.2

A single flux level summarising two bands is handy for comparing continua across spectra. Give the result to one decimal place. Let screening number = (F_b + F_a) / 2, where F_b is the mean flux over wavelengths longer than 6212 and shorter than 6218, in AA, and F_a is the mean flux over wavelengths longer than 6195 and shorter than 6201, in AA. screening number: 29.8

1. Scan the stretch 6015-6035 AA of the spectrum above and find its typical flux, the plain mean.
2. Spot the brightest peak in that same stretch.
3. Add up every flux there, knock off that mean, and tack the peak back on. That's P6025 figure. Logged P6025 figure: 422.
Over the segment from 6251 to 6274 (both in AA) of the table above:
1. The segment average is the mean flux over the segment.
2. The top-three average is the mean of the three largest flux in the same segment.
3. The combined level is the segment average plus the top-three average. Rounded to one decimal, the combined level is 63.4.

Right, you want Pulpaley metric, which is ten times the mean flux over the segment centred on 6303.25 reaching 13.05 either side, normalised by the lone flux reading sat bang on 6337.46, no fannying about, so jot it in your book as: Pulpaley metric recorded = 10.2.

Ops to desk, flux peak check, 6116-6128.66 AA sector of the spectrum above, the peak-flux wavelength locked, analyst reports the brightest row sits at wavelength 6120.90 AA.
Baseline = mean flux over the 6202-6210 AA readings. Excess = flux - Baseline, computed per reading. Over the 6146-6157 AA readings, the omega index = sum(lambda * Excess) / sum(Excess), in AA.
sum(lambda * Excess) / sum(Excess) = 6151.4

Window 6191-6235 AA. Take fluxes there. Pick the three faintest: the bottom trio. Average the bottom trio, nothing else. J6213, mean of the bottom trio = 25.6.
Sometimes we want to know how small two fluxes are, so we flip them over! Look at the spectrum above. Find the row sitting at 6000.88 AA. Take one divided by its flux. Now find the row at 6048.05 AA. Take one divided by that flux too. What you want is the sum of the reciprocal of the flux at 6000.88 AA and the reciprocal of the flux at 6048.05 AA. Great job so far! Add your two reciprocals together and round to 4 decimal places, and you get 0.0675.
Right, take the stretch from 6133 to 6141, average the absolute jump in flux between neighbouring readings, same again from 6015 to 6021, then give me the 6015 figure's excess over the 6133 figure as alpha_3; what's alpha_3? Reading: -2.4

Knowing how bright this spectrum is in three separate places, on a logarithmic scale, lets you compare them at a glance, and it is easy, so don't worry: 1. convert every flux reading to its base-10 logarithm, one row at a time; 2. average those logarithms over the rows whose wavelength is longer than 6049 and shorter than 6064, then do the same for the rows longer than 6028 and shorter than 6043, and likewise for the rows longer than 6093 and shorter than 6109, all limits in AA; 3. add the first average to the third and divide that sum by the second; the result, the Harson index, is 1.97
